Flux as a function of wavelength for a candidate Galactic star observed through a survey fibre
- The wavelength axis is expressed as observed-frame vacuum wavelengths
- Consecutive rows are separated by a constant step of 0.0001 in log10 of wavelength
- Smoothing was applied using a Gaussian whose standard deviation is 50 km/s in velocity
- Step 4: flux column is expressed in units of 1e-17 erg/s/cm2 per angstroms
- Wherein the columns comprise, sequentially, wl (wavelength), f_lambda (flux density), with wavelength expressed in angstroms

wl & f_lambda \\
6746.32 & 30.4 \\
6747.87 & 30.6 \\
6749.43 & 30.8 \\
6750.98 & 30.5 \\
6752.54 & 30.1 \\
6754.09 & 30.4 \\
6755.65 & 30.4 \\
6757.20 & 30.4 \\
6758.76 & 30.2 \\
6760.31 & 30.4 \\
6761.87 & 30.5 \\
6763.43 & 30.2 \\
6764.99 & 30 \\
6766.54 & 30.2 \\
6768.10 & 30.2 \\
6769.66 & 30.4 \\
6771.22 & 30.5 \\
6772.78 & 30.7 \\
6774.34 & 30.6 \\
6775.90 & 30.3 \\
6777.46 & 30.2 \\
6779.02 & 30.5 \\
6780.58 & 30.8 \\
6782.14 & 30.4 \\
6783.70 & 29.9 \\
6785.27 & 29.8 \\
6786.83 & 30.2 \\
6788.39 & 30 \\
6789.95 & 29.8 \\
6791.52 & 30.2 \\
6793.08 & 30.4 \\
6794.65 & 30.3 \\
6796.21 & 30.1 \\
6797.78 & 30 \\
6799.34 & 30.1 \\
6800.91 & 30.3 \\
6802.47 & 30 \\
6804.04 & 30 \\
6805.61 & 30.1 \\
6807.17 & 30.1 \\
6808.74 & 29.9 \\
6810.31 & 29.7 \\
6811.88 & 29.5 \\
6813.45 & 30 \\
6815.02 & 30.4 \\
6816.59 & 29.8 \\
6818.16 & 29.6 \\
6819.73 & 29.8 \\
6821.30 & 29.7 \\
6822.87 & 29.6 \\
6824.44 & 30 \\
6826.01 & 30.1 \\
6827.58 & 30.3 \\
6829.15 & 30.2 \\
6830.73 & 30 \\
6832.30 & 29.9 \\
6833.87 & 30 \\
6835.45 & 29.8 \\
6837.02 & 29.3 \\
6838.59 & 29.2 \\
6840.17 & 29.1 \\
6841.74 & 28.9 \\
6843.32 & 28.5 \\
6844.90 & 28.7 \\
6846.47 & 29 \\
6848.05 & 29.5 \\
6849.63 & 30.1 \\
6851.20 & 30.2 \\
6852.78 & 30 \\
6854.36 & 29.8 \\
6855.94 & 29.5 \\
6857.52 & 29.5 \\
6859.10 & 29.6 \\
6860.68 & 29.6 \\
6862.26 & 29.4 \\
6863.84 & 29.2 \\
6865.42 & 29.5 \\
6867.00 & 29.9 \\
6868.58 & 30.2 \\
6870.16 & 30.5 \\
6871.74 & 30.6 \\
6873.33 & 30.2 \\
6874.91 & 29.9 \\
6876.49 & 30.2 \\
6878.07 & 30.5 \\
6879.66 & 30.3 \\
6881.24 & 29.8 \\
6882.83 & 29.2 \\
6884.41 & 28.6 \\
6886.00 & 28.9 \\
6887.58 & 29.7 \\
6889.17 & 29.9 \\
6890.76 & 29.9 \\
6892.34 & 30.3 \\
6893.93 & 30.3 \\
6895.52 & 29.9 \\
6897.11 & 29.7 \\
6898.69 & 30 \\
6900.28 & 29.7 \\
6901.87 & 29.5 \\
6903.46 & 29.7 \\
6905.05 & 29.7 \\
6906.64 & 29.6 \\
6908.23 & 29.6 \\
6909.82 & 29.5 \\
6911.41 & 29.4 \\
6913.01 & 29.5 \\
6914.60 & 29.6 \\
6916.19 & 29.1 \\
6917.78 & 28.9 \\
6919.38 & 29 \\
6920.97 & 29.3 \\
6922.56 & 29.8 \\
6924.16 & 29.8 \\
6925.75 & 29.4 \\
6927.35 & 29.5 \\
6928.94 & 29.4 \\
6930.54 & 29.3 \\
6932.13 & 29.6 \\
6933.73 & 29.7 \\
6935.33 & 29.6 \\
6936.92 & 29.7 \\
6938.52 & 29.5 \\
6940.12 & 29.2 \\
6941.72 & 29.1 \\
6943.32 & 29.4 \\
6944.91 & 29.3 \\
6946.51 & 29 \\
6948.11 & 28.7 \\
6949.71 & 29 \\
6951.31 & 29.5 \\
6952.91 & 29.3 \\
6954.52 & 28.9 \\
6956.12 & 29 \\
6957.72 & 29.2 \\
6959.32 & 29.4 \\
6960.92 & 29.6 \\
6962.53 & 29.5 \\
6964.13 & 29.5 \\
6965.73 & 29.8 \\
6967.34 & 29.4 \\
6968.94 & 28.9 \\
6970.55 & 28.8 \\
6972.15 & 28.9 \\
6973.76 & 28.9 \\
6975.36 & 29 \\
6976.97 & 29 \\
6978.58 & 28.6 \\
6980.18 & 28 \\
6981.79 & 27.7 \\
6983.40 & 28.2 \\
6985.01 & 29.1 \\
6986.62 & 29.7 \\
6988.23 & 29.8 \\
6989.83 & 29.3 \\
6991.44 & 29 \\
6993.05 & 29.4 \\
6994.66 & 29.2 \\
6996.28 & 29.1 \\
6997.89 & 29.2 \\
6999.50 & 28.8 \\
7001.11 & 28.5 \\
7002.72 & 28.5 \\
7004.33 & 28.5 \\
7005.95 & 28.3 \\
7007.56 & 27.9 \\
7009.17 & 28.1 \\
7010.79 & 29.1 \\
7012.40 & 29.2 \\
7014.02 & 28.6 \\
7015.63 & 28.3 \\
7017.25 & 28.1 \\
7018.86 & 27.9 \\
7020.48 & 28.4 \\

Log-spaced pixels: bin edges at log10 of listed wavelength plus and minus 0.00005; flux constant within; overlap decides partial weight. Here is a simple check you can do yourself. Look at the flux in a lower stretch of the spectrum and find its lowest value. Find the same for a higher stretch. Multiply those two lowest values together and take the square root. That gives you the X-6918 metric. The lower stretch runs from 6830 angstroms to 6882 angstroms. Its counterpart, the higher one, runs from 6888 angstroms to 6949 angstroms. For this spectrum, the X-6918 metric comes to 28.6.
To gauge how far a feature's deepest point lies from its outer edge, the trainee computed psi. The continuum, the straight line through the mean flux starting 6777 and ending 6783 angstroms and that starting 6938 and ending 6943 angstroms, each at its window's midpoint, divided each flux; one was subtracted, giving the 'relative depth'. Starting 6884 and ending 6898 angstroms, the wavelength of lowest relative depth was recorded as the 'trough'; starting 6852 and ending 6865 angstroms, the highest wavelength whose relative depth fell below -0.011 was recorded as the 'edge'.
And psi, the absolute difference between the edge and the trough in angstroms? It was 20.6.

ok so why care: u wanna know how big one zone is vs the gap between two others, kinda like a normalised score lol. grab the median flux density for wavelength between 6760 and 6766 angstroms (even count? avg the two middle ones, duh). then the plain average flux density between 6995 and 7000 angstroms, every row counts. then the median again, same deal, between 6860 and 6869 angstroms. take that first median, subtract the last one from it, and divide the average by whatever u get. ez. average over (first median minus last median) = 39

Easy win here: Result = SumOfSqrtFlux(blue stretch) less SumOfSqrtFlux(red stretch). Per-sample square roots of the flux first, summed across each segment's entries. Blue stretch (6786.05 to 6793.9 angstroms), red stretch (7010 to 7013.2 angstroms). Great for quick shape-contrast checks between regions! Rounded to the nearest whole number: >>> 17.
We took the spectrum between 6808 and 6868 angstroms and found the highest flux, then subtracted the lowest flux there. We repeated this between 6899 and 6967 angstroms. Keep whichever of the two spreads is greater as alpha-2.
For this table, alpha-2 1.9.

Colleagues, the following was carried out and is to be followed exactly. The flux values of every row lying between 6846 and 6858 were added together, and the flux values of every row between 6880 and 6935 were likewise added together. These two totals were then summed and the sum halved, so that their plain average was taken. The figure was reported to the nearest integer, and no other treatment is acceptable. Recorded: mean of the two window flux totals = 621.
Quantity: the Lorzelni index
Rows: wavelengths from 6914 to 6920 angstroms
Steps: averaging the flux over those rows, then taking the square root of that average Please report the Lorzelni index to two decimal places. 5.40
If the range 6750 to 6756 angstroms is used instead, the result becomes 5.51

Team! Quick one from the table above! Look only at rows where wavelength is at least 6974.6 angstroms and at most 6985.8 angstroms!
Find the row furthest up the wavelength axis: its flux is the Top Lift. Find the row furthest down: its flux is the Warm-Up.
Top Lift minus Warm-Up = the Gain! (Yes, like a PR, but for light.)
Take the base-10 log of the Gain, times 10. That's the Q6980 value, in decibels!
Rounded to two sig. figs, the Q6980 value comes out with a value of -10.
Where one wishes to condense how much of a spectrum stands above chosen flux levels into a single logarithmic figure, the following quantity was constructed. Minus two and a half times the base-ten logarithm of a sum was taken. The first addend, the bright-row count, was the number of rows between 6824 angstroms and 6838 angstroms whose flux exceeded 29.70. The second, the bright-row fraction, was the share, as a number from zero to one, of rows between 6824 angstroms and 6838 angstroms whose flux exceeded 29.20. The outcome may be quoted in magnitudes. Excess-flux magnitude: -2.39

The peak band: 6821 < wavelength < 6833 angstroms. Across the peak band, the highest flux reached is 30.3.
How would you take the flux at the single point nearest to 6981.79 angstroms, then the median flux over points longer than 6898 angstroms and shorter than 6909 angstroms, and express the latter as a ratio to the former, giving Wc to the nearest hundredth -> 1.07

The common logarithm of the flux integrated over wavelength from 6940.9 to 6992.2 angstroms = 3.2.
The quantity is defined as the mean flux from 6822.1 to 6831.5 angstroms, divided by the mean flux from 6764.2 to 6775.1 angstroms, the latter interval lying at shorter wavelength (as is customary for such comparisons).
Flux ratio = 0.989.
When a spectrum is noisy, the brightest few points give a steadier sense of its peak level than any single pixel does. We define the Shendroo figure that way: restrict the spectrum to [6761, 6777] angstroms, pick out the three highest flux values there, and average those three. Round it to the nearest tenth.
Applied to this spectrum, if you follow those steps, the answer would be 30.6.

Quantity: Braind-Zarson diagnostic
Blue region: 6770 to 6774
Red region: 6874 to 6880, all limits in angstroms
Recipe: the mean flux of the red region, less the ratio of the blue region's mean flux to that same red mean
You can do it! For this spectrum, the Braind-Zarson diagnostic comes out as 29.2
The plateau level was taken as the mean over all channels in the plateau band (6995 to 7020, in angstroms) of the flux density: 28.5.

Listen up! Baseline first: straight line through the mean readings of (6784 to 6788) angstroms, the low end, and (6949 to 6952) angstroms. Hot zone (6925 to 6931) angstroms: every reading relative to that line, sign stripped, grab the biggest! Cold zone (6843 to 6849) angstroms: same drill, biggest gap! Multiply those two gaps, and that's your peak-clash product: 0.18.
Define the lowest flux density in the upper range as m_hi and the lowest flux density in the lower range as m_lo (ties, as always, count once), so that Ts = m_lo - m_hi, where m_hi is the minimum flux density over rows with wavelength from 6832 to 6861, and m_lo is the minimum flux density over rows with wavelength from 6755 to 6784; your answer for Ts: 1.4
